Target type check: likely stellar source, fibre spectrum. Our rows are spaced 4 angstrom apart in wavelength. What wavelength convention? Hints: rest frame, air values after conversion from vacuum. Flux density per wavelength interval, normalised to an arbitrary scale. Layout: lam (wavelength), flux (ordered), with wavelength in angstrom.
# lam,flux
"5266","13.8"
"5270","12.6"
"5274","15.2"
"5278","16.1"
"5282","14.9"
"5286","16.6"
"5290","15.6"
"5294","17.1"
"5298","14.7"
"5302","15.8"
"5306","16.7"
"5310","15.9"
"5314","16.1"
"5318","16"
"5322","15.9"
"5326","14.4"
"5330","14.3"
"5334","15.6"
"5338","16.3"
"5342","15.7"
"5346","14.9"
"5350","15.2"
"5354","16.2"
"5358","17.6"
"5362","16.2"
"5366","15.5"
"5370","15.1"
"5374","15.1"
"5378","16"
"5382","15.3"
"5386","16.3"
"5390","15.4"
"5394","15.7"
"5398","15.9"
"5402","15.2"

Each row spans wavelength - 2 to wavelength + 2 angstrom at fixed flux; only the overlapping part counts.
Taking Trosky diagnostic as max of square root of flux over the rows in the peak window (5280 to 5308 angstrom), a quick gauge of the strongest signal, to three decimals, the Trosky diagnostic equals 4.135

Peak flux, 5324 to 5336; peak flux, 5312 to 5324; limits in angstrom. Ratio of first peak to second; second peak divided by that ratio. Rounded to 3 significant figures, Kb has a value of 16.6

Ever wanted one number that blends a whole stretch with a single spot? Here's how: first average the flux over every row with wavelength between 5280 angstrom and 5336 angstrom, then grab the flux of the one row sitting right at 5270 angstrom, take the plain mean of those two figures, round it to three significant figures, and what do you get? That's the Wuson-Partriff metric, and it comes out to 14.1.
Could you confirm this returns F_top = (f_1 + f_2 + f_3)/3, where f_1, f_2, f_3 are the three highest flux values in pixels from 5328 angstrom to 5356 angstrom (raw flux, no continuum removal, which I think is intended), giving 16.1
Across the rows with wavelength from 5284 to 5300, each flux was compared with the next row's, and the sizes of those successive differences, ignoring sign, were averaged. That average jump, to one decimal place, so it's 1.6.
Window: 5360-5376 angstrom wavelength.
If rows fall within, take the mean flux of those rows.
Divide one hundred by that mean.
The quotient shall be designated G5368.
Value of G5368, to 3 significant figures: 6.46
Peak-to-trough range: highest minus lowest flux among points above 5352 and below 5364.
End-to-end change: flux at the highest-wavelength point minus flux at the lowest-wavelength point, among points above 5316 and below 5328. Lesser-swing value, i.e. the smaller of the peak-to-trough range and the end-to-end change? -1.6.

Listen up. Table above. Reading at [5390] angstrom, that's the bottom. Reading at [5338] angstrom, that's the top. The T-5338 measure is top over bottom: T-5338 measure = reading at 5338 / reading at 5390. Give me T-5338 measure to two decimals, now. 1.06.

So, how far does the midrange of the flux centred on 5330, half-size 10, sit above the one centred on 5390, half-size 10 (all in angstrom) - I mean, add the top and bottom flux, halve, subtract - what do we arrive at -0.5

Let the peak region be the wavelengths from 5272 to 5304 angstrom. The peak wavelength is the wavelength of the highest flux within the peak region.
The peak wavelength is 5294 angstrom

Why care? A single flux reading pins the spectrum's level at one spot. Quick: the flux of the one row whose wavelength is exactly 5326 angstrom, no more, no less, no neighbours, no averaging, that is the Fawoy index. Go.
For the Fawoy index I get 14.4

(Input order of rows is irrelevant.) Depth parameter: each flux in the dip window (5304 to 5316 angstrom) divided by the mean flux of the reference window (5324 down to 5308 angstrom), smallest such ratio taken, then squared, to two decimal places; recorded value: 0.99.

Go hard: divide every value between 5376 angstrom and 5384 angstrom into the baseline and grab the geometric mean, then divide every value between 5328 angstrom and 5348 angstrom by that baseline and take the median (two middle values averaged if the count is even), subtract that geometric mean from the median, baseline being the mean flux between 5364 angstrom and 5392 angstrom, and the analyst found 0.012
